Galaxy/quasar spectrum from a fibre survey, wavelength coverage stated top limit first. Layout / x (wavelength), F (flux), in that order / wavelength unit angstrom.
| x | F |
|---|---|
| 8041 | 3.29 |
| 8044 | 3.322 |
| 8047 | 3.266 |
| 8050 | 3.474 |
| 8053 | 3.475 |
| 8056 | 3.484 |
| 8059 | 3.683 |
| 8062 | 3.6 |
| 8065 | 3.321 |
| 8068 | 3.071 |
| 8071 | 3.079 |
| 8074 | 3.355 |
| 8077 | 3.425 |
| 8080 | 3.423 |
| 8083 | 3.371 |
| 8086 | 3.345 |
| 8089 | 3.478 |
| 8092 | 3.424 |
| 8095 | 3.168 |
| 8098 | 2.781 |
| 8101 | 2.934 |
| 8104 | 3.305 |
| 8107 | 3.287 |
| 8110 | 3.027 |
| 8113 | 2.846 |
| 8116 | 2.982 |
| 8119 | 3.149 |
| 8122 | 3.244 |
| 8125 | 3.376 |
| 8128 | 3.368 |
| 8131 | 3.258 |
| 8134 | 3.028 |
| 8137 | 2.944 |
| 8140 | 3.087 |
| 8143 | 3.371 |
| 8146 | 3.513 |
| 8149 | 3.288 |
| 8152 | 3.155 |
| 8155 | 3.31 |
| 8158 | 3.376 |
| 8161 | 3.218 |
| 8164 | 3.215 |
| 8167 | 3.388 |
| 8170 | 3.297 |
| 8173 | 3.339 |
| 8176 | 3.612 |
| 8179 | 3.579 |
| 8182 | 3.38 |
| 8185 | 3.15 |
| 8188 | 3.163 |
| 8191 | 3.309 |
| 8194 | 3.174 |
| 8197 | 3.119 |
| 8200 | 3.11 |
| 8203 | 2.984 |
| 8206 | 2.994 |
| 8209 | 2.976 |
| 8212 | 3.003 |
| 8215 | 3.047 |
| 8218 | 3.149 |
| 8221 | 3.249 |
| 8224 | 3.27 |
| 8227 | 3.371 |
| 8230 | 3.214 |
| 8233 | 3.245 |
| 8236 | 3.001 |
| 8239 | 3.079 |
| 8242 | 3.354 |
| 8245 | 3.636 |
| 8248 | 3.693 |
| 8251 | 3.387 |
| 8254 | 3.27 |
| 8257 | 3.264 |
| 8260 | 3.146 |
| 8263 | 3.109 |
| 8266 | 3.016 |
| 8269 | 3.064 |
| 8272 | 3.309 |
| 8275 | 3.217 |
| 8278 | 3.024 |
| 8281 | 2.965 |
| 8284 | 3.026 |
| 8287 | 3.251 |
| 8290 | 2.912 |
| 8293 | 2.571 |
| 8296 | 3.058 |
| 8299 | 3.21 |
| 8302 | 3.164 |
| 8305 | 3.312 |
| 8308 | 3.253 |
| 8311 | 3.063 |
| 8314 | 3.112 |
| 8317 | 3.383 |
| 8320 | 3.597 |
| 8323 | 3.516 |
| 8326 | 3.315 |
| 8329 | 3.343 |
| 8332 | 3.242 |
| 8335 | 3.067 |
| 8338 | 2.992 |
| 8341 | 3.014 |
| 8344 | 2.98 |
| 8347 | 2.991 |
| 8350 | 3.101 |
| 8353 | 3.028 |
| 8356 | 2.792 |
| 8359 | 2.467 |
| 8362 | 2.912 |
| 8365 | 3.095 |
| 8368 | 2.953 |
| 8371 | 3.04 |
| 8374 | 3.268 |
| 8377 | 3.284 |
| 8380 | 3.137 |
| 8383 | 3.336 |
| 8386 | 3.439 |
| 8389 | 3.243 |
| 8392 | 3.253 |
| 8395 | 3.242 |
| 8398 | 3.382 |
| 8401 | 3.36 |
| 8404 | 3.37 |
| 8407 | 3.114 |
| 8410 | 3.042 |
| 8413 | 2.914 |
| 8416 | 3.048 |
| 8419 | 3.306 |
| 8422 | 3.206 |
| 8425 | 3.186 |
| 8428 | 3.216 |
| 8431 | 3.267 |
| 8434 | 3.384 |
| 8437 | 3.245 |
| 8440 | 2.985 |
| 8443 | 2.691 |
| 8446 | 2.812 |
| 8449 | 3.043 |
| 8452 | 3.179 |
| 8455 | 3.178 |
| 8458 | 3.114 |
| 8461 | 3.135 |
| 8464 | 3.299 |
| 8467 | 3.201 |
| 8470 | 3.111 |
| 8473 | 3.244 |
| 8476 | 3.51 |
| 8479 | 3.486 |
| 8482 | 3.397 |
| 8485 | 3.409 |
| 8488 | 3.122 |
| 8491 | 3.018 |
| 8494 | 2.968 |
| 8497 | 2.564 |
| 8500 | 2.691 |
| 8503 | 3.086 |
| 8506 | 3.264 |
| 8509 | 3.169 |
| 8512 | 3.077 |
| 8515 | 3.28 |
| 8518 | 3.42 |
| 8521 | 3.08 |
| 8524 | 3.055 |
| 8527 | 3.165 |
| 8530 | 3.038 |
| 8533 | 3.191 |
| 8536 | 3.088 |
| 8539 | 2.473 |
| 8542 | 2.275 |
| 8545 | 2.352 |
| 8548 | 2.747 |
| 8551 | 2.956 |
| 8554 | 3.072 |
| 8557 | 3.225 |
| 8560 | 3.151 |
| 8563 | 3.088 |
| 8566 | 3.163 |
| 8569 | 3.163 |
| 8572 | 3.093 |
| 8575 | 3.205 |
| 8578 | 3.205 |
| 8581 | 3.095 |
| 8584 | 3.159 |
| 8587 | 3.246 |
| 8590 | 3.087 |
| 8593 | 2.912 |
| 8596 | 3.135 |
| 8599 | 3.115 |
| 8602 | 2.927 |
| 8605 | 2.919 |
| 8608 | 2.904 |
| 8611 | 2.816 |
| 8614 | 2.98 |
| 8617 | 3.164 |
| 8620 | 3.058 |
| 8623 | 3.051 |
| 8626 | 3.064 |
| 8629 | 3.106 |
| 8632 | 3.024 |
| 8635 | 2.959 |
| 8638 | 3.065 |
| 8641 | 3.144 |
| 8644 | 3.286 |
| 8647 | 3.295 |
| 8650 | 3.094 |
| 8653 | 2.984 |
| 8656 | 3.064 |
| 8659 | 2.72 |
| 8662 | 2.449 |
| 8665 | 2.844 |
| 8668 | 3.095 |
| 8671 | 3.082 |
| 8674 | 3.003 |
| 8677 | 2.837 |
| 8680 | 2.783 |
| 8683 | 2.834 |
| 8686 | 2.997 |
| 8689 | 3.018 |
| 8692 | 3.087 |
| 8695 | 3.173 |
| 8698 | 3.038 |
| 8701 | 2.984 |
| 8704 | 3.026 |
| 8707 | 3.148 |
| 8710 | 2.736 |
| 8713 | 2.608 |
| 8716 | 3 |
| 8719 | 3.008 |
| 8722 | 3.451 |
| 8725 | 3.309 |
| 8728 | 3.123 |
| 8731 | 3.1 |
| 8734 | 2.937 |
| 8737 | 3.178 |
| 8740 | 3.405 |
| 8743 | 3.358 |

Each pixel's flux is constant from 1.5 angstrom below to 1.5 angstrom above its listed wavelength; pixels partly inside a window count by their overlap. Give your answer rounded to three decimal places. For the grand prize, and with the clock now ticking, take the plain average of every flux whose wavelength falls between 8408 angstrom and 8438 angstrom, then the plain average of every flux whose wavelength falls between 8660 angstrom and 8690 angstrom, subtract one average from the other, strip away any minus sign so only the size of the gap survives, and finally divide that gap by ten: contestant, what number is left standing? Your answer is 0.029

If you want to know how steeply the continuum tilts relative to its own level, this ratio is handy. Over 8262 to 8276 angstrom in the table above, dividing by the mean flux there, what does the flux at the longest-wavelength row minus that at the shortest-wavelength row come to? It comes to 0.034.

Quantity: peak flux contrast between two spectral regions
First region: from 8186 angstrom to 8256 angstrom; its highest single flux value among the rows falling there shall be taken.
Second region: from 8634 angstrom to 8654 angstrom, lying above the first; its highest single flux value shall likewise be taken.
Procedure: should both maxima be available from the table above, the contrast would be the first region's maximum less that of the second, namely 0.40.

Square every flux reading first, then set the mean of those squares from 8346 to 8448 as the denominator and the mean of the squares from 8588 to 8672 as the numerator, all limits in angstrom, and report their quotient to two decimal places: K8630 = 0.93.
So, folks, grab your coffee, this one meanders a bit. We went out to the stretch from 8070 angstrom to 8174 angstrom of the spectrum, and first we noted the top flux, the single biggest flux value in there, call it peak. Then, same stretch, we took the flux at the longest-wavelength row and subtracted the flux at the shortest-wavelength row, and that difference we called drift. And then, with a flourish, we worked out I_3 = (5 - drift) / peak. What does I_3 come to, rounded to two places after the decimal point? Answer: 1.35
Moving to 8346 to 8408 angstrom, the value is 1.42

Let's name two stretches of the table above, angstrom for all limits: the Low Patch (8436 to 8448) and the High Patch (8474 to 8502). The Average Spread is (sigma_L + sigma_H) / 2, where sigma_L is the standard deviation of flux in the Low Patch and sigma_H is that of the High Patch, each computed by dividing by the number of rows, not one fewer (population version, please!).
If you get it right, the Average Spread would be 0.27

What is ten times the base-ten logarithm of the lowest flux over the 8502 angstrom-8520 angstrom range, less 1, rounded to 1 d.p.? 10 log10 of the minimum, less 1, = 3.9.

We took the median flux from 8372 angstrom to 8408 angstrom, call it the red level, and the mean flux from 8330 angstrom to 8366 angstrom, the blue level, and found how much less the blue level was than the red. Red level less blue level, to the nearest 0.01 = 0.30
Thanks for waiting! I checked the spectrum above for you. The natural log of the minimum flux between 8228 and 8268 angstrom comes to 1.10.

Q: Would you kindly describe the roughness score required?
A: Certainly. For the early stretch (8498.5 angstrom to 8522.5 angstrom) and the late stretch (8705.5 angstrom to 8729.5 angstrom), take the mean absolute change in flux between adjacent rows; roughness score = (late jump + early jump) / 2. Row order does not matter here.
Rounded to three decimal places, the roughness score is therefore 0.225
